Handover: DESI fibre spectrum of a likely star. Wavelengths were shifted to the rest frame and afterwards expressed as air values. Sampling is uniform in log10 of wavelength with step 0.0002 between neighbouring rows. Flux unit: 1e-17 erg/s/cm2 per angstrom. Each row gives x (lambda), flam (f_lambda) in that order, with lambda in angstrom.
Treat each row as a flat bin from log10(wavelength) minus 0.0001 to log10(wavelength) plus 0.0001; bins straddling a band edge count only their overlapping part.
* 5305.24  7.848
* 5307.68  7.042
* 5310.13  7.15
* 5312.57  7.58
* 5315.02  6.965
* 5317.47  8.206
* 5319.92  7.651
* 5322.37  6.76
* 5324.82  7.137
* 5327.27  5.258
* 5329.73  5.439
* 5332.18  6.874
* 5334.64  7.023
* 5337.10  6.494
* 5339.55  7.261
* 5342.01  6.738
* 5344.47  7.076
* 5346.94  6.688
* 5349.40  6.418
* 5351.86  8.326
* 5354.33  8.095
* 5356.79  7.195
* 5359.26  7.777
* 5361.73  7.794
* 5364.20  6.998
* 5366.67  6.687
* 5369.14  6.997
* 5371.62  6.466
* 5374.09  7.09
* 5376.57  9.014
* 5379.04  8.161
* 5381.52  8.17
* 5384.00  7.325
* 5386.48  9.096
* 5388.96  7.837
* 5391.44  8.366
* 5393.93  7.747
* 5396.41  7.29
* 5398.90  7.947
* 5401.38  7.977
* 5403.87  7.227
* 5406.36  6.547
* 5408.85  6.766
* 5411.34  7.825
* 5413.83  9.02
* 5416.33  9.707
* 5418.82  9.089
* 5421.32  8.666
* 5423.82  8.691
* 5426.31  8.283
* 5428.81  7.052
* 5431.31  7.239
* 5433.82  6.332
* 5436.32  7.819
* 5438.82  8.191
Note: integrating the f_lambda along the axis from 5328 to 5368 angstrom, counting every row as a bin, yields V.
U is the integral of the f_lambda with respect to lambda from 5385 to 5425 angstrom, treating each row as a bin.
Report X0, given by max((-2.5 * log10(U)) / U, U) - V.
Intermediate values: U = 324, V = 281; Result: 43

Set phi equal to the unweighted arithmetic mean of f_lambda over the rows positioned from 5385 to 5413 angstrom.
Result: 7.7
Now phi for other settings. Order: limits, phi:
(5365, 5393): 7.7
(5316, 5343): 6.8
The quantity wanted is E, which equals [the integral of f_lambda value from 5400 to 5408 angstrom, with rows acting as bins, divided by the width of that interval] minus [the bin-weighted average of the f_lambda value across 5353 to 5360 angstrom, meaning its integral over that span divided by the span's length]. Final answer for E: -0.4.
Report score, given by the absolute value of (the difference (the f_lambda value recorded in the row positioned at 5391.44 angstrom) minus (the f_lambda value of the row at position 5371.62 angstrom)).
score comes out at 1.9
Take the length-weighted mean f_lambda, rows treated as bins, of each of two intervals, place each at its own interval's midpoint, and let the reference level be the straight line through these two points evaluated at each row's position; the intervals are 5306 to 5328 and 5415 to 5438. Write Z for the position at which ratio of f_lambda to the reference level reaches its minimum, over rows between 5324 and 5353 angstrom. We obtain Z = 5327.27 angstrom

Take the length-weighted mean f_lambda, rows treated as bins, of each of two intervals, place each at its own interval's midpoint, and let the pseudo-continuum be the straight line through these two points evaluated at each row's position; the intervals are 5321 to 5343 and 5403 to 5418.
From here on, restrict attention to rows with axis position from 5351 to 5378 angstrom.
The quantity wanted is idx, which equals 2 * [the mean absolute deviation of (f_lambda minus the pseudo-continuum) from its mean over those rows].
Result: 1.39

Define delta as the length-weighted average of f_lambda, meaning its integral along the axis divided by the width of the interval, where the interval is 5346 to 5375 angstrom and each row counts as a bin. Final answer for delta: 7.2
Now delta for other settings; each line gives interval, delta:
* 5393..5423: 8.0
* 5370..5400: 7.9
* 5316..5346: 6.8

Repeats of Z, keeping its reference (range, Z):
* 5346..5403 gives 5371.62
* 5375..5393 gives 5384.00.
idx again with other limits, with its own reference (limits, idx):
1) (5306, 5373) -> 1.23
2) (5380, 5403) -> 0.87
